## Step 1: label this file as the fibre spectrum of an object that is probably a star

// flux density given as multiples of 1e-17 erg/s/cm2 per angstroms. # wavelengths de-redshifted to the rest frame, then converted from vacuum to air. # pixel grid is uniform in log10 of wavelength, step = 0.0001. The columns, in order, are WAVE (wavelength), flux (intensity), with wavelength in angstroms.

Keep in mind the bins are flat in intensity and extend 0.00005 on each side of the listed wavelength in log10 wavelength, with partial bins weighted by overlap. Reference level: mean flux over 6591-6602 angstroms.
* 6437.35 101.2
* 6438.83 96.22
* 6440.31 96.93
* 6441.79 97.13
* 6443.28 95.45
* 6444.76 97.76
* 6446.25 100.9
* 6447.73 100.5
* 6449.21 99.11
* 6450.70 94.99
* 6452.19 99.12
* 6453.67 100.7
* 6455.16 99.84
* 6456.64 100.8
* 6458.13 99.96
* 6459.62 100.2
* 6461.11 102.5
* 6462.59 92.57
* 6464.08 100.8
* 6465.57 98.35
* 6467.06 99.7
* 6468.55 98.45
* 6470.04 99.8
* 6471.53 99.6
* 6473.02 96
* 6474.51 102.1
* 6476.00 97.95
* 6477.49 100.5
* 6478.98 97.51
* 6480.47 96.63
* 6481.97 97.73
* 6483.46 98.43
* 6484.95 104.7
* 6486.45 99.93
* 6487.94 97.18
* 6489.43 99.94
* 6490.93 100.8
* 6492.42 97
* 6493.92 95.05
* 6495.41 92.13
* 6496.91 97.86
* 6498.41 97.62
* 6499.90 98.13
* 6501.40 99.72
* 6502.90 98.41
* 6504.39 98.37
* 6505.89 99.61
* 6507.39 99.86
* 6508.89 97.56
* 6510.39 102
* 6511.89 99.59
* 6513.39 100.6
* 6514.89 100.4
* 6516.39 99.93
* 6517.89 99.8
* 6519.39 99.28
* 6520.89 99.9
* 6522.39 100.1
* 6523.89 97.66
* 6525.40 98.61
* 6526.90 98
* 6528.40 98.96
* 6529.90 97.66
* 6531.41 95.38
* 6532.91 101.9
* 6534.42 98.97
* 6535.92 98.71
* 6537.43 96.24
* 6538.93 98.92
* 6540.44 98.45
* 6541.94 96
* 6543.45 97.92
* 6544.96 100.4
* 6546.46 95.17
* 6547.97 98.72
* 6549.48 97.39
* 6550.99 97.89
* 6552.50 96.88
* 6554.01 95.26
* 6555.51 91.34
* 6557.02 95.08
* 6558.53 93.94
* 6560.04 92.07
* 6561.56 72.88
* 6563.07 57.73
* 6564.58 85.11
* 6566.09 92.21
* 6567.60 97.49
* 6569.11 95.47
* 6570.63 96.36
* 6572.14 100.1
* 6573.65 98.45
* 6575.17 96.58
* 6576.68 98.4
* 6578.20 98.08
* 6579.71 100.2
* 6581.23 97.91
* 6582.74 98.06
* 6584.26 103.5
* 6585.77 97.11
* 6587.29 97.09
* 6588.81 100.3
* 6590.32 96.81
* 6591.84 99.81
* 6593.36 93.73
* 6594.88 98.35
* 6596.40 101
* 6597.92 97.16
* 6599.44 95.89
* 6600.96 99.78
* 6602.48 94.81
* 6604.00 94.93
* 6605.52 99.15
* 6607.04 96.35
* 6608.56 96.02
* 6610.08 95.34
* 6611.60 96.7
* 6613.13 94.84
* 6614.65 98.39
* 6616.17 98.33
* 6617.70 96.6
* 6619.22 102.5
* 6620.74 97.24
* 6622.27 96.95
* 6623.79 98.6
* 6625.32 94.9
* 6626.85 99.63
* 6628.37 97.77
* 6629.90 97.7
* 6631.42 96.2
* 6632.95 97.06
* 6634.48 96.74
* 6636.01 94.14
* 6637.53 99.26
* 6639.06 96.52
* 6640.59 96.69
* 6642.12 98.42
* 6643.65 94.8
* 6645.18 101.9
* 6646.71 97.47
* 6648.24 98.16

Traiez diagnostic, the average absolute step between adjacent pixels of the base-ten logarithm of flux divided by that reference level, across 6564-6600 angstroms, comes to 0.0135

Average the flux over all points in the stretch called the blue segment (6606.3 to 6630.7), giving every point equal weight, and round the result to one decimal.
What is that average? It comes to 97.4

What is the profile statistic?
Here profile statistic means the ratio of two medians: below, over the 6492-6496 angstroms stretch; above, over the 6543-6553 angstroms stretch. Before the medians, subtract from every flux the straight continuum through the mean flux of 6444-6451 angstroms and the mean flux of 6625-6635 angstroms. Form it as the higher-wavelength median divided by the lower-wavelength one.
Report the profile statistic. 0.0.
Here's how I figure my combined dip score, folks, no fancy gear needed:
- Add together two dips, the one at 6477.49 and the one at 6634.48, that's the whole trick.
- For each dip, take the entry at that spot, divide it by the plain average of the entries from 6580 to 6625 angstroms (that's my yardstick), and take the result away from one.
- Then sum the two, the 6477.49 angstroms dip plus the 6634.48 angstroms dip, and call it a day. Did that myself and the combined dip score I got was -0.019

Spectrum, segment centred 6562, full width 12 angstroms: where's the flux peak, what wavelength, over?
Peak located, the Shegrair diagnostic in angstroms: 6567.60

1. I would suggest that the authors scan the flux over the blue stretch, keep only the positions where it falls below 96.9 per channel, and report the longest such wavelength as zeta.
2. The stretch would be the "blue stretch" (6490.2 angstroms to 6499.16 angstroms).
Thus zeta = 6495.41 angstroms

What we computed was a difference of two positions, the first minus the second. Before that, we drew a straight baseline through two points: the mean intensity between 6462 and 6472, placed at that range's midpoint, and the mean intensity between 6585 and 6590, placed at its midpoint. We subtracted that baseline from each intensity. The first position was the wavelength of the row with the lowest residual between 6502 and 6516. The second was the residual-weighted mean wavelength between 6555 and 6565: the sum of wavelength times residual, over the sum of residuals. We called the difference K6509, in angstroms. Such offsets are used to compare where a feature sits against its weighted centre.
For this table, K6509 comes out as -52.9 angstroms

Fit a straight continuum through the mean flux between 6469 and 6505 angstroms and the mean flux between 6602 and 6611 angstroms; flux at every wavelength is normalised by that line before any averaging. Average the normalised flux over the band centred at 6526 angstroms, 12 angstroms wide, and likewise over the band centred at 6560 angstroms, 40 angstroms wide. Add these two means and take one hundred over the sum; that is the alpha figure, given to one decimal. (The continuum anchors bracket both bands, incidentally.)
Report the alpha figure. 50.7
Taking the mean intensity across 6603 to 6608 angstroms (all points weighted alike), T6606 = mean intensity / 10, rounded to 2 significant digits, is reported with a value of 9.7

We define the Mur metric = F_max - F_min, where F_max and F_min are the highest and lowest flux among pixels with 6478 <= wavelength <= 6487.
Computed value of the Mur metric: 8.1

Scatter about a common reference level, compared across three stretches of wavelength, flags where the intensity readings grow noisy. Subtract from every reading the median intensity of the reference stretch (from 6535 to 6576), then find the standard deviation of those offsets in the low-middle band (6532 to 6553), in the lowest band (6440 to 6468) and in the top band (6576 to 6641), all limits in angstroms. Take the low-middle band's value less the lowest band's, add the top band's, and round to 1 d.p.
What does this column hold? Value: 1.4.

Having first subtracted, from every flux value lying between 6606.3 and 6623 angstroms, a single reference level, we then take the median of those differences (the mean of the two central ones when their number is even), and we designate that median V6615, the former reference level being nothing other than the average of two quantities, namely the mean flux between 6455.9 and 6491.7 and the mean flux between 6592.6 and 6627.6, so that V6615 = -1.6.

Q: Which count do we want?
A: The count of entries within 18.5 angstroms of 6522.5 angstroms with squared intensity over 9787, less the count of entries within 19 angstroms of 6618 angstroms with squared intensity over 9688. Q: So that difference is 9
